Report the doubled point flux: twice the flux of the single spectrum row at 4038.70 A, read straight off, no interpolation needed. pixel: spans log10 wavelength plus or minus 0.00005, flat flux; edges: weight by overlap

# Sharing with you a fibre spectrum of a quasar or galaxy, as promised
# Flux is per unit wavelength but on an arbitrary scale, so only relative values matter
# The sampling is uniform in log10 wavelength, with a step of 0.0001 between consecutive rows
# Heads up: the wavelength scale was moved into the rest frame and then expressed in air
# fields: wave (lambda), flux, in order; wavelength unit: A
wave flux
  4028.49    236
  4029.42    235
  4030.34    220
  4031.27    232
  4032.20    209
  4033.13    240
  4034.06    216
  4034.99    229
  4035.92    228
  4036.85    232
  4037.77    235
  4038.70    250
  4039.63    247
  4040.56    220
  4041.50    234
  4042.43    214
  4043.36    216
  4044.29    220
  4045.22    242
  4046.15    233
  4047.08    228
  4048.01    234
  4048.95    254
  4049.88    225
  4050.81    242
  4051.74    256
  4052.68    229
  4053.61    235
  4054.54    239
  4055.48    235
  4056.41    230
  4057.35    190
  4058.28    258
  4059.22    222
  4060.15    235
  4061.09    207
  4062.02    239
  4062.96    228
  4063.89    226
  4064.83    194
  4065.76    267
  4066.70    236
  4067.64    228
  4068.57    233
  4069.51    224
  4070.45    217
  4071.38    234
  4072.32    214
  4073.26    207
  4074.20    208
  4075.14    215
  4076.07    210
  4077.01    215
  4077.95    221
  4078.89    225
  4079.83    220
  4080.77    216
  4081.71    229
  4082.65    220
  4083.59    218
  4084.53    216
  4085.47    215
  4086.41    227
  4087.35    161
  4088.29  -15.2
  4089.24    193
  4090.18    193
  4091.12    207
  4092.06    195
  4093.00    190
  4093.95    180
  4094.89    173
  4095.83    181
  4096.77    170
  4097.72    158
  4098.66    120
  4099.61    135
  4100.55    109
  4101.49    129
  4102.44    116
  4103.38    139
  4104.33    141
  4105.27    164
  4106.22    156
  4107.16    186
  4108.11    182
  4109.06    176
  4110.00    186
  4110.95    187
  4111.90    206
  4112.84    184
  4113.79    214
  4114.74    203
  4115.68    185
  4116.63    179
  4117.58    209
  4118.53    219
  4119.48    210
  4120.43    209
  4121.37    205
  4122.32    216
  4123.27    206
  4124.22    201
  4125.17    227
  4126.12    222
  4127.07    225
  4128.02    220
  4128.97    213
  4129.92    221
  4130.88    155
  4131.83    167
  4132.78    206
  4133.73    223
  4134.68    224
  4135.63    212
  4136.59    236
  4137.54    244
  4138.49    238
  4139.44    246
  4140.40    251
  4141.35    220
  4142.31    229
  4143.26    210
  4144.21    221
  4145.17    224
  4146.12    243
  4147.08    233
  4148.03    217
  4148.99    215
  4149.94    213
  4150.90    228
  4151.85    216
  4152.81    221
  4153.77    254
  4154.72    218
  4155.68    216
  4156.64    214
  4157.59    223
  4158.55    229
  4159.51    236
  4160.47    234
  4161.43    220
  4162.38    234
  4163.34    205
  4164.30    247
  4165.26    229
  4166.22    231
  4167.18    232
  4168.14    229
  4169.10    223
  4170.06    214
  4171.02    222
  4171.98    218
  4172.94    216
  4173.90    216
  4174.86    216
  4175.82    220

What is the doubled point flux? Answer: 500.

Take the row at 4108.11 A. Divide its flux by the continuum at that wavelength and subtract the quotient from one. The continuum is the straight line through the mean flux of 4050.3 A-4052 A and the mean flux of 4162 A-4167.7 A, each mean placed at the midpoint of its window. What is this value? 0.24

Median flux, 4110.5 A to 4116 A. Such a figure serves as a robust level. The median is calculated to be 195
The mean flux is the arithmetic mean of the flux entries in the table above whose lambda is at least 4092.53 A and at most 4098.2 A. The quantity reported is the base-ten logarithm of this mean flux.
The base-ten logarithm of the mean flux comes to 2.24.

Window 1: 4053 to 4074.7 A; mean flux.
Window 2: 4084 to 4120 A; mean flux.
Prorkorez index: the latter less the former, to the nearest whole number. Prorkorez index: -53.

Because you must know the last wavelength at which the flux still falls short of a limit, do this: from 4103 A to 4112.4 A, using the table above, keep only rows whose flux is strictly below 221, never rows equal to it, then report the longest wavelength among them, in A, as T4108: 4111.90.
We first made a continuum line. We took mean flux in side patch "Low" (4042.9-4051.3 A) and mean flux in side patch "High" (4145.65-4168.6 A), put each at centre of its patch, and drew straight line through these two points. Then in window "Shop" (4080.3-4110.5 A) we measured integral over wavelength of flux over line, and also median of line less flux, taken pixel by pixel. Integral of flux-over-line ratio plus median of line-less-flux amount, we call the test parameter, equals 72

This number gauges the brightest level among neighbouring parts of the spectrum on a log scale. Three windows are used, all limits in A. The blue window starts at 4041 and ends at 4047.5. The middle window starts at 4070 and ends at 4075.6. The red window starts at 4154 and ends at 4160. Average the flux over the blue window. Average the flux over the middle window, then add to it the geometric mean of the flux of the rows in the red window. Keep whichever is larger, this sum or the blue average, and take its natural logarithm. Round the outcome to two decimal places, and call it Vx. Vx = 6.08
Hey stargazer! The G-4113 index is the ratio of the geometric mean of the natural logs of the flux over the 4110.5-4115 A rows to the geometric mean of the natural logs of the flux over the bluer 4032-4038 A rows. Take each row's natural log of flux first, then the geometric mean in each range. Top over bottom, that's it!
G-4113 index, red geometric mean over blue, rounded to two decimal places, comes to 0.98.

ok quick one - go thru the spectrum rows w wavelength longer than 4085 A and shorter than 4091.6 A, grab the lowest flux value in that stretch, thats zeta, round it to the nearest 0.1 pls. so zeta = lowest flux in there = -15.2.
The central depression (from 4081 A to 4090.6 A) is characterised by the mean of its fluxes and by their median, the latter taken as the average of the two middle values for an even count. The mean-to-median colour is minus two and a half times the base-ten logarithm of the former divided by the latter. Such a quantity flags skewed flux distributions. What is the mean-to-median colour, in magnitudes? 0.16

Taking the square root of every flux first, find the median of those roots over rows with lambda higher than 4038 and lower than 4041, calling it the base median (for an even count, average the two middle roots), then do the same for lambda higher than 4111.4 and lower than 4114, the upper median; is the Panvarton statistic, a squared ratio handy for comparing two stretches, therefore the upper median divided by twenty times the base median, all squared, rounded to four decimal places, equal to 0.0021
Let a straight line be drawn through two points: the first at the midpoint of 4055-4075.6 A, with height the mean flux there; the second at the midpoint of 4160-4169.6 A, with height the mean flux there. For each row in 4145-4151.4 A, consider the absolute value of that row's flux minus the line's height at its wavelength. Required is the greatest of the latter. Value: 15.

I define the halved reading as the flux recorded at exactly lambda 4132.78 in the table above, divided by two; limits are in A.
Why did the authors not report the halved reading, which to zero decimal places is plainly 103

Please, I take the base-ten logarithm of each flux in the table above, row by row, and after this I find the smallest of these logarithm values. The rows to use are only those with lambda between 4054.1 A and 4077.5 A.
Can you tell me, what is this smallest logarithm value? 2.28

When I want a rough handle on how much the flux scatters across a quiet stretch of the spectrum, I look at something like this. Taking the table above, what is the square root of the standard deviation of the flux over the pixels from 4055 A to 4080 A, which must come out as 4.1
